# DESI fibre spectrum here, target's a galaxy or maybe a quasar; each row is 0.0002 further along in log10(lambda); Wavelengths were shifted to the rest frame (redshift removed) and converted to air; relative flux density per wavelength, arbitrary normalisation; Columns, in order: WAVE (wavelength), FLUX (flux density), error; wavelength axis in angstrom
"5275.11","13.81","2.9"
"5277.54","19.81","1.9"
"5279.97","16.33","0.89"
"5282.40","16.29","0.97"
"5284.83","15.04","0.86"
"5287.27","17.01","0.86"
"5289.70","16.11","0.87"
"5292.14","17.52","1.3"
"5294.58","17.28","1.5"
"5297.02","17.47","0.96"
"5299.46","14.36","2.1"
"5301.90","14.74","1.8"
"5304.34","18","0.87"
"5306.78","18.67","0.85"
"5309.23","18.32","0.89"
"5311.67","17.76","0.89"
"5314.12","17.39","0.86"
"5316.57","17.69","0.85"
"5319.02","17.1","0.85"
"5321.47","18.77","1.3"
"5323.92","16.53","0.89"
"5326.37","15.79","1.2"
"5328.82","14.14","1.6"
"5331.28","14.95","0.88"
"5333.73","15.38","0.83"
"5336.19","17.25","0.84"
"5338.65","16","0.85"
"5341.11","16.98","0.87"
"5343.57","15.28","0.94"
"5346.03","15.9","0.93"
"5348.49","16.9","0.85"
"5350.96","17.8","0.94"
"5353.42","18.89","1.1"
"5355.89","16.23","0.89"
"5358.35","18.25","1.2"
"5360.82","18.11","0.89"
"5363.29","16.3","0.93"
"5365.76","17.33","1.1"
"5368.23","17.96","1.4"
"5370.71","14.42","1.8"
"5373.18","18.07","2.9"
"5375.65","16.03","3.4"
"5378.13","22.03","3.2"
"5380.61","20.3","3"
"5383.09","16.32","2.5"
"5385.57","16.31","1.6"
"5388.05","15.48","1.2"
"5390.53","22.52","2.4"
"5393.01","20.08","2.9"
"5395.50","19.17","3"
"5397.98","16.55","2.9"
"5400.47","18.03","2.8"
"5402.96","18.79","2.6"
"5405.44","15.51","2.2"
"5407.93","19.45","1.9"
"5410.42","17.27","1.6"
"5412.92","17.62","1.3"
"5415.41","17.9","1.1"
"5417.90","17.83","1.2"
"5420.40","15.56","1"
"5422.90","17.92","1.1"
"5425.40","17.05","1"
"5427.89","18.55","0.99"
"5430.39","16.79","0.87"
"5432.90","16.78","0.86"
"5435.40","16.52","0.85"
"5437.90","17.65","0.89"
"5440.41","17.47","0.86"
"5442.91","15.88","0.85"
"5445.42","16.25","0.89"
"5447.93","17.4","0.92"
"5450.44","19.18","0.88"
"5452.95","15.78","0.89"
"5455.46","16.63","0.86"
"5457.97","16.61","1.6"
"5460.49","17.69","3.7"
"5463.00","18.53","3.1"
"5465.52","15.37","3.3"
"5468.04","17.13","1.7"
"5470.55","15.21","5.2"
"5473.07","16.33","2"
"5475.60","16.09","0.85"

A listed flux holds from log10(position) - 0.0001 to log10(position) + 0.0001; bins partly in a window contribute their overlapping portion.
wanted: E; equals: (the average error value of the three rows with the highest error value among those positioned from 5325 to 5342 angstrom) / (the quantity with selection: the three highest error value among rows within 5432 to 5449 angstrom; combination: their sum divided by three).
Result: 1.4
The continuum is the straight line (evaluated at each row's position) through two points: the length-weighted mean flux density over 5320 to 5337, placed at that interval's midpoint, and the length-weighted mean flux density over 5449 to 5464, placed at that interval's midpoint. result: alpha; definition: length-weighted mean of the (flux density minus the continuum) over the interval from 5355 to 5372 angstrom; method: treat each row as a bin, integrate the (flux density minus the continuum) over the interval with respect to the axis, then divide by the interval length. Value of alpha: 0.5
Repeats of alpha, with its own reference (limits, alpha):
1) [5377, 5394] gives 2.3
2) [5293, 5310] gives 1.1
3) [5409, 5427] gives 0.3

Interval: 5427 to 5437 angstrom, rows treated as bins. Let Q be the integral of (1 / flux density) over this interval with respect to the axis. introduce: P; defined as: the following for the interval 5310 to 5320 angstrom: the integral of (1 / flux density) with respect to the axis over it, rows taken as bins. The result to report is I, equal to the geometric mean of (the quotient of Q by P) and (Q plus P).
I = 1.09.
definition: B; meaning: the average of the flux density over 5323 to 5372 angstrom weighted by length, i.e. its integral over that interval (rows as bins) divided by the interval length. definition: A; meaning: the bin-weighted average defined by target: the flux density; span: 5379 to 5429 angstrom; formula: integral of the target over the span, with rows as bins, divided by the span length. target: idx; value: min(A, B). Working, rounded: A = 17.9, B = 16.5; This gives 16.5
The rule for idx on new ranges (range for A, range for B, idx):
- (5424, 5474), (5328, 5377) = 16.6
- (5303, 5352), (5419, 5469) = 16.8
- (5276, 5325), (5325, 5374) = 16.6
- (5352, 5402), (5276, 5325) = 17.1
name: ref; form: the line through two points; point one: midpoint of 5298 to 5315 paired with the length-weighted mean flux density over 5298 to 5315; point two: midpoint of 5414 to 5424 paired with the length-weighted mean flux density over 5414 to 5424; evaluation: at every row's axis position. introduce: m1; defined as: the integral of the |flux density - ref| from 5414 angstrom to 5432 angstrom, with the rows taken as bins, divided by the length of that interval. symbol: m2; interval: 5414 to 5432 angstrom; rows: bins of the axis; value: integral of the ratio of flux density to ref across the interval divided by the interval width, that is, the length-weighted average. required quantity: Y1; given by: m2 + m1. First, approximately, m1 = 0.8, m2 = 1.00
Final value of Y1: 1.78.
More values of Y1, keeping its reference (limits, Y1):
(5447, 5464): 1.93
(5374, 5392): 3.60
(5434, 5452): 1.81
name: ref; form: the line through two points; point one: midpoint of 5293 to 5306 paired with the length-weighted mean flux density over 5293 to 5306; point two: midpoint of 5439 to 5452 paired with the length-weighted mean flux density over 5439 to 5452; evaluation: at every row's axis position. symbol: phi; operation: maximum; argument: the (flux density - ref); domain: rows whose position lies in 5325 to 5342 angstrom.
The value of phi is 0.6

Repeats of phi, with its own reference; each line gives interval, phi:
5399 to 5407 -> 1.8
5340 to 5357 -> 2.1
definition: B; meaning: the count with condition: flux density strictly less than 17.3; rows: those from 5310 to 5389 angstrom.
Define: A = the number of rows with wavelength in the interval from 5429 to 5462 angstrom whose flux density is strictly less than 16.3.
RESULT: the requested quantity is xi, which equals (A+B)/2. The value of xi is 11.0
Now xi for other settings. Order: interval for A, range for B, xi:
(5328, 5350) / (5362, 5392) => 6.0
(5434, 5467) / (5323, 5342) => 6.0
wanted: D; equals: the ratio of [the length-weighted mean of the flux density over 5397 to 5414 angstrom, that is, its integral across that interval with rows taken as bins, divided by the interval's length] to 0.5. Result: 35.2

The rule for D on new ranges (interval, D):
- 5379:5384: 37.4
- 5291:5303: 32.6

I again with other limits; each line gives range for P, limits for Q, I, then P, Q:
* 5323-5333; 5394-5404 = 1.01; 0.655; 0.552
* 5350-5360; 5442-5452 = 1.09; 0.564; 0.585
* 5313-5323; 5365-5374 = 1.02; 0.565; 0.538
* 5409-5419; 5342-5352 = 1.12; 0.566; 0.609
